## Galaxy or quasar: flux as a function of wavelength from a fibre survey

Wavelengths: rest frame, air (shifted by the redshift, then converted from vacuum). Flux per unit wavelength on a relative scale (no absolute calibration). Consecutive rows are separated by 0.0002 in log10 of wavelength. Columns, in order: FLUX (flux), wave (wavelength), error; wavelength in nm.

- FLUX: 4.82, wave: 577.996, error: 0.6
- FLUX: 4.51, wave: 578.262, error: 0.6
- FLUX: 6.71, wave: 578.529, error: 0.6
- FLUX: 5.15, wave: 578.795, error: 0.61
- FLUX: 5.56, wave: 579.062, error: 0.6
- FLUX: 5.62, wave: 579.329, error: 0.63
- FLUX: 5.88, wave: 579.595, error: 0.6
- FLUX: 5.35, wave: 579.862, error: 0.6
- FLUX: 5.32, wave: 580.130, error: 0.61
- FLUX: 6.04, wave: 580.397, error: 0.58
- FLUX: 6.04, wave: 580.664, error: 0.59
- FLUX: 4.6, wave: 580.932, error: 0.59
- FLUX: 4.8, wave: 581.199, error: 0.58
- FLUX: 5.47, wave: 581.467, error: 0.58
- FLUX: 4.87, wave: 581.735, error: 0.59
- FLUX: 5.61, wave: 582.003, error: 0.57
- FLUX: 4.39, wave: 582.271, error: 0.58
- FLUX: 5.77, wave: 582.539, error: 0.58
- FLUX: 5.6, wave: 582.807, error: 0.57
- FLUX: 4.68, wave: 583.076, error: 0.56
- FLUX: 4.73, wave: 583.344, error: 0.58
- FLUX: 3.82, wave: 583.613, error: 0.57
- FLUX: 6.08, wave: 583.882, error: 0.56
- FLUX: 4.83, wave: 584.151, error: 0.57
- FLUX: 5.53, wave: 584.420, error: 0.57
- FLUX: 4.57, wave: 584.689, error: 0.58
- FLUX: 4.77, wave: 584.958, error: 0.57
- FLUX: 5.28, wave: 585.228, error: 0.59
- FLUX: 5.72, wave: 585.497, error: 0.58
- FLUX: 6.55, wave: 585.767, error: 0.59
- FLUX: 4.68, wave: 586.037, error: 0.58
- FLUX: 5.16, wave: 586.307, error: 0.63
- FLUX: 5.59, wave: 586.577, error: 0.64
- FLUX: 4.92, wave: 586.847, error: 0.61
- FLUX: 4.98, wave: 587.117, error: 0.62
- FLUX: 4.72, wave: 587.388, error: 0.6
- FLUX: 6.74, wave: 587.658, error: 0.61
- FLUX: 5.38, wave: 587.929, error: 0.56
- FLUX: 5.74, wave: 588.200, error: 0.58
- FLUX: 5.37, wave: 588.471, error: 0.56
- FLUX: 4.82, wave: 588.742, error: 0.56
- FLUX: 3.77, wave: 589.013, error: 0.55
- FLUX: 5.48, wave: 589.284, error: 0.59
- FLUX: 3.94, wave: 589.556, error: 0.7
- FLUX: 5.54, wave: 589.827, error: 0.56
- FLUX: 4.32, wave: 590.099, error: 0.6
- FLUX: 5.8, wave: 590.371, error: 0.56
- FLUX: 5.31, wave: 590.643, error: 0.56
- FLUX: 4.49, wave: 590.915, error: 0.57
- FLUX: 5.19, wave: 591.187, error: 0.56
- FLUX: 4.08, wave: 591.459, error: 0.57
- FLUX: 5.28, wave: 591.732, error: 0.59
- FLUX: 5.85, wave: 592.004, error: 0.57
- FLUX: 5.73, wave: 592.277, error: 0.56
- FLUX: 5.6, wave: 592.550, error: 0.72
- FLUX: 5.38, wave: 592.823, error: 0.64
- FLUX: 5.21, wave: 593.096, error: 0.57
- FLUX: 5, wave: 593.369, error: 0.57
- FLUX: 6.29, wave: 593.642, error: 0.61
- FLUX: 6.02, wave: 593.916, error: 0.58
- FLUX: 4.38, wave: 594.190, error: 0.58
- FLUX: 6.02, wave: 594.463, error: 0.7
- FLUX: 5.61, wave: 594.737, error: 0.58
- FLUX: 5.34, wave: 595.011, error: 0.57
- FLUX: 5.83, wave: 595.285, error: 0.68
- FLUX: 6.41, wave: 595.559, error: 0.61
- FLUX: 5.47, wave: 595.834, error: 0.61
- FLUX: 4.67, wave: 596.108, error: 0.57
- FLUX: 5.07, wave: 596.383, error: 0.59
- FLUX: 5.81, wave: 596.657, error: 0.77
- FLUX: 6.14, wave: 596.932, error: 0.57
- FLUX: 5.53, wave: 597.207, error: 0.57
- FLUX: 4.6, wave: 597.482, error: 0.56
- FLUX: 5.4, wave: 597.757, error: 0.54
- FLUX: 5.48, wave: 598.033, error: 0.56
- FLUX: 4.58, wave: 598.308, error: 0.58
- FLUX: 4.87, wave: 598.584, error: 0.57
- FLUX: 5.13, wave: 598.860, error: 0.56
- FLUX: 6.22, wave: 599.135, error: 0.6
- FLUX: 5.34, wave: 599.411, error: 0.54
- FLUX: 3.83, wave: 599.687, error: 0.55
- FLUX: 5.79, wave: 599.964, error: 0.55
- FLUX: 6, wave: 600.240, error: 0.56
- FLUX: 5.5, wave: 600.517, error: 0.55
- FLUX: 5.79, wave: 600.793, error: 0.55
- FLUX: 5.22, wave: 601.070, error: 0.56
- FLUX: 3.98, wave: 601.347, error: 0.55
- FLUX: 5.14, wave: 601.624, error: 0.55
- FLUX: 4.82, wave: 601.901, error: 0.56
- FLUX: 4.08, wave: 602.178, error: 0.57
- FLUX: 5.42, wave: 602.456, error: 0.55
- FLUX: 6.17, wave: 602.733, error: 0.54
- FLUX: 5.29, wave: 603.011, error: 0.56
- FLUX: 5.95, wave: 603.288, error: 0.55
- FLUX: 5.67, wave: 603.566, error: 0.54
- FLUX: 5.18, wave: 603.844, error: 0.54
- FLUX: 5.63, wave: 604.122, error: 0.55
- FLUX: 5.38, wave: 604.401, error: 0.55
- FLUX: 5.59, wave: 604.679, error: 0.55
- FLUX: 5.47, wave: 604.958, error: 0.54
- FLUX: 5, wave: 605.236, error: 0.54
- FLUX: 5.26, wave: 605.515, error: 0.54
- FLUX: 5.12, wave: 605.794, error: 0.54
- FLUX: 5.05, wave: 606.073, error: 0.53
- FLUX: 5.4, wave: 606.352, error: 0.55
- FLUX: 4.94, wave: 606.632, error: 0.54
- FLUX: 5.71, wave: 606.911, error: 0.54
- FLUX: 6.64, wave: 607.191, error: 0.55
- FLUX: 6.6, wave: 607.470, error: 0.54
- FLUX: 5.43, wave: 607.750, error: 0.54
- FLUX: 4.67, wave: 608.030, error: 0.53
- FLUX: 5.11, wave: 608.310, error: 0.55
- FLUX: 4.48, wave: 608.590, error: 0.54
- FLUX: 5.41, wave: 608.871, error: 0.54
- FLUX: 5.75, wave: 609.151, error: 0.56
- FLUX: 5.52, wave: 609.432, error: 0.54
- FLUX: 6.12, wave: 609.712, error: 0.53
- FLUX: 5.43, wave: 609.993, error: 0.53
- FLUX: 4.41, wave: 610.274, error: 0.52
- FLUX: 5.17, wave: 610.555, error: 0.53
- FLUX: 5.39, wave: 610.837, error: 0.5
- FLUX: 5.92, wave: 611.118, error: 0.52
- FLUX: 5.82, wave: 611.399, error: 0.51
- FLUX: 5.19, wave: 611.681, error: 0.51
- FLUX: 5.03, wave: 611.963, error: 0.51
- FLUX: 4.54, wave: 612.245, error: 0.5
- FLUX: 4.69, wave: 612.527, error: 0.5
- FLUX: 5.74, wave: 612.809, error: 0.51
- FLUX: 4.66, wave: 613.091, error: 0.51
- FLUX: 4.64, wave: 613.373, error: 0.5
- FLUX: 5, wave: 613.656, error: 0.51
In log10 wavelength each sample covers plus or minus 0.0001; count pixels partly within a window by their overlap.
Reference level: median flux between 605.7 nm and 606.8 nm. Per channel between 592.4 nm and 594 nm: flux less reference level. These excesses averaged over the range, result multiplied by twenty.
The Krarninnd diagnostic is 10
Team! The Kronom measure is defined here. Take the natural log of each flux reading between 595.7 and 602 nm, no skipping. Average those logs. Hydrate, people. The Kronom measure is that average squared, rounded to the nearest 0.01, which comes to 2.72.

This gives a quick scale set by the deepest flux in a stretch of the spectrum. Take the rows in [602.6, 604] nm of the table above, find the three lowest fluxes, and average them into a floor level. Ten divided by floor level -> 1.86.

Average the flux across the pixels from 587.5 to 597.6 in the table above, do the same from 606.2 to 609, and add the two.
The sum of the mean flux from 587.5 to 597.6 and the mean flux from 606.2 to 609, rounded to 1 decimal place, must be 10.8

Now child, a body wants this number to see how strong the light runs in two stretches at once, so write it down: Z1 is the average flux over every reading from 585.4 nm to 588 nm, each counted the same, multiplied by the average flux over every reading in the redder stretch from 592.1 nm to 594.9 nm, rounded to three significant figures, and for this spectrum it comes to 30.1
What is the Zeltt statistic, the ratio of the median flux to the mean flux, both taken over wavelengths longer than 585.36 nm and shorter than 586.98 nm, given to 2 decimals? 0.99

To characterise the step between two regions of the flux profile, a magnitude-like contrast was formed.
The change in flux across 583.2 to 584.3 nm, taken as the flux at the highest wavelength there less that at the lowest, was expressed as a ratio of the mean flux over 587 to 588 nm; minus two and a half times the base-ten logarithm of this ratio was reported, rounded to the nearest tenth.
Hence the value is 4.3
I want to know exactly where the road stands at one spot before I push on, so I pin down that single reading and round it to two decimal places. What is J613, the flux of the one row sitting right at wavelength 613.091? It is 4.66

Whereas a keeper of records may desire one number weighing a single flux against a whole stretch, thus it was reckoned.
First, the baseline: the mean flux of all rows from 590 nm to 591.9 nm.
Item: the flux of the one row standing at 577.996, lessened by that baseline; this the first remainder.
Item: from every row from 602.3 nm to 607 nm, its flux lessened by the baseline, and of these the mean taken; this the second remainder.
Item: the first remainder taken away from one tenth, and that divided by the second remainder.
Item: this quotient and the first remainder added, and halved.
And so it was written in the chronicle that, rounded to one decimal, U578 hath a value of 0.2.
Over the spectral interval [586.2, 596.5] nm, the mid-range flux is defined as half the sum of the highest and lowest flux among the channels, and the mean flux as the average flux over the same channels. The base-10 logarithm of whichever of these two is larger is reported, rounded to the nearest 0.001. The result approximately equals 0.722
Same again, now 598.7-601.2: 0.734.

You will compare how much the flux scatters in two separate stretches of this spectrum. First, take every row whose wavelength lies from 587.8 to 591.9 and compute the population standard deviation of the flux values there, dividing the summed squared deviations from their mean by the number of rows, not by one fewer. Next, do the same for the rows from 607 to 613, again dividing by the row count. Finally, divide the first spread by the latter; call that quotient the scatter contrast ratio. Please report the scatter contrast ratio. 1.1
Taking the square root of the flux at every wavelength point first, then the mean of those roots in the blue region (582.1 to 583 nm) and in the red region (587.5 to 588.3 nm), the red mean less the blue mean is 0.15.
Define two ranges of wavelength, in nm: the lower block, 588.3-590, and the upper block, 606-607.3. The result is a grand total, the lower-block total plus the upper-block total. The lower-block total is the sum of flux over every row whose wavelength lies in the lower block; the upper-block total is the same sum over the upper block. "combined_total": 57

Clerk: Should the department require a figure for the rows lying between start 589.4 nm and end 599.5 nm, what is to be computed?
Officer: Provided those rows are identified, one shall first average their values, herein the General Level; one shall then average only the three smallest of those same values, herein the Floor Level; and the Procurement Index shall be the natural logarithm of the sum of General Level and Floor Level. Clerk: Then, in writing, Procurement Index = 2.24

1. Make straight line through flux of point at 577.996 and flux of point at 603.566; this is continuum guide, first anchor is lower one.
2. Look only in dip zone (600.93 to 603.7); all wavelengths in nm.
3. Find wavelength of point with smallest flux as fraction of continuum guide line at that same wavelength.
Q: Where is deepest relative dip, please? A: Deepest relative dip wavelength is 601.347 nm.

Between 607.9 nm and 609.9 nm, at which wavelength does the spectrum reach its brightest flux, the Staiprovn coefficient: 609.712 nm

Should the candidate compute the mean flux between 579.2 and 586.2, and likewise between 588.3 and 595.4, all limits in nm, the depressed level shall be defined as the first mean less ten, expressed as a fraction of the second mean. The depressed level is -0.910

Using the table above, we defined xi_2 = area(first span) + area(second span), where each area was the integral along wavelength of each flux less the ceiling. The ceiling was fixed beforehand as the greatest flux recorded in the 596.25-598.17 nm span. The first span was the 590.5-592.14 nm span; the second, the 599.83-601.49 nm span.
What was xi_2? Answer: -3.1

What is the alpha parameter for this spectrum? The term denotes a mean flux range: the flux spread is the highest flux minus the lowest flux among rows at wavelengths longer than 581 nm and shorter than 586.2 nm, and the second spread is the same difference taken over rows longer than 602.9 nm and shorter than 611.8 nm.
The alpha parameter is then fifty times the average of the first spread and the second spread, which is 124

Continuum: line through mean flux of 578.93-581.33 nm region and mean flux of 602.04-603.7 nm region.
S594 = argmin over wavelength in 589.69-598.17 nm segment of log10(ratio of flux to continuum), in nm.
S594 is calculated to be 591.459 nm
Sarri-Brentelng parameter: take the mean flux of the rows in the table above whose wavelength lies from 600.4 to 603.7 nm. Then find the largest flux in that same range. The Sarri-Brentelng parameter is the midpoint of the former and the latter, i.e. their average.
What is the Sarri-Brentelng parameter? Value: 5.71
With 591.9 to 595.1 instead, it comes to 5.91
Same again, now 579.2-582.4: 5.69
